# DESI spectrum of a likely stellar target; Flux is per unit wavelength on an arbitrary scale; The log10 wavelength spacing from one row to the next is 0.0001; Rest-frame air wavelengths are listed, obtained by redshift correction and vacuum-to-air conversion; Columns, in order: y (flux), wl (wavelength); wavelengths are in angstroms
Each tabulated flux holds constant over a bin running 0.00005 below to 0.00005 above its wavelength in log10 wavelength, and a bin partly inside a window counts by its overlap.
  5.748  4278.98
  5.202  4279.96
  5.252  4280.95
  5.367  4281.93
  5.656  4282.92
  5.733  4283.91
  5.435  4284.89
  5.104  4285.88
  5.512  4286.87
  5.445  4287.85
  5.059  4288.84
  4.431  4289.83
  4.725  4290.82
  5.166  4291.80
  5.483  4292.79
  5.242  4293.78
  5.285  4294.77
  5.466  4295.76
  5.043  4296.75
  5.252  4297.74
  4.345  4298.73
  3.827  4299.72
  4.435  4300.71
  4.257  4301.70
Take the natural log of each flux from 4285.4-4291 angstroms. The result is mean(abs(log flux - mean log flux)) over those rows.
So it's 0.063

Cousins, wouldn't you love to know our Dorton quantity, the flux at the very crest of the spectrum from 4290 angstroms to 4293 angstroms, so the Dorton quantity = 5.483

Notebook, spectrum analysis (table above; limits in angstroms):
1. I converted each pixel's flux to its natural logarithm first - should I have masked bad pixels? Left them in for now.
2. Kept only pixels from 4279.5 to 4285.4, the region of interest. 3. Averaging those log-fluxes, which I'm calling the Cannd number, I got 1.69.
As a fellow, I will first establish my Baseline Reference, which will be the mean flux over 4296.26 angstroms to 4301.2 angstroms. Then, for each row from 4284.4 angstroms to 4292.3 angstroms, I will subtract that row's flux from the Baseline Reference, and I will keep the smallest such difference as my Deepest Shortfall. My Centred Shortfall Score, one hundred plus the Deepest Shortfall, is 99.1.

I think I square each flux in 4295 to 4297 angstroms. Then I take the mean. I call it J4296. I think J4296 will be 28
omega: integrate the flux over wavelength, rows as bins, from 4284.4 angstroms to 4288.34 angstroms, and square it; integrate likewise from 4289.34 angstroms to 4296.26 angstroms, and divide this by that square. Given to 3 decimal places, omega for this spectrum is 0.079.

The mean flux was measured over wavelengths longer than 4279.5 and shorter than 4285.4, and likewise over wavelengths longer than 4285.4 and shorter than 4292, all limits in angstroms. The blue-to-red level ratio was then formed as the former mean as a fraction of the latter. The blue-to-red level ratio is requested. 1.07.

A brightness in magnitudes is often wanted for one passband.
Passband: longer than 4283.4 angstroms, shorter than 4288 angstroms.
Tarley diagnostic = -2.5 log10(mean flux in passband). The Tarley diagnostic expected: -1.84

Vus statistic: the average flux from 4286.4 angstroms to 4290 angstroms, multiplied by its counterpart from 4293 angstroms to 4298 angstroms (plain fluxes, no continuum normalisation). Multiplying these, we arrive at 27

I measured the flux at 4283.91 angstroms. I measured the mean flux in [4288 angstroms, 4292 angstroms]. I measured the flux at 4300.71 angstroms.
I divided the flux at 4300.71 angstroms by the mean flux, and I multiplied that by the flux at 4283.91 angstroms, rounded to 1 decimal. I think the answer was 5.2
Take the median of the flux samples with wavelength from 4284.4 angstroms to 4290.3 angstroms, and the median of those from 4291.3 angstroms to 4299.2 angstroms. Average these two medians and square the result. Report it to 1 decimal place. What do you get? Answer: 27.6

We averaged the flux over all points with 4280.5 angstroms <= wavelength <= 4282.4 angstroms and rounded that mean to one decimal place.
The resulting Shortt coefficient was 5.3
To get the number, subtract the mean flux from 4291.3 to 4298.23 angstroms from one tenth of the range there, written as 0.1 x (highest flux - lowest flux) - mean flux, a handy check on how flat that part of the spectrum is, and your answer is -5.23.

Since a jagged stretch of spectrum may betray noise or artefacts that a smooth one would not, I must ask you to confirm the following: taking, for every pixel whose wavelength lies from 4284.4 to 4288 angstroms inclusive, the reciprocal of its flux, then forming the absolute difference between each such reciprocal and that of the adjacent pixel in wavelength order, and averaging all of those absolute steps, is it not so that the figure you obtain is 0.0096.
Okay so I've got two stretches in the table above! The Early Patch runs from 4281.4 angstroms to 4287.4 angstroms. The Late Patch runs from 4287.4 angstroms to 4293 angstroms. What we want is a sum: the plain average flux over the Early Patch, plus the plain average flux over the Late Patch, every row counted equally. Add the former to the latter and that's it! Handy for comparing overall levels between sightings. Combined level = 10.5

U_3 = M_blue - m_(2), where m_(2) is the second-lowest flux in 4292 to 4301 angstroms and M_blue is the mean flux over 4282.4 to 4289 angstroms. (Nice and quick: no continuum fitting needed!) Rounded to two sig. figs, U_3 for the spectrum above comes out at 1.1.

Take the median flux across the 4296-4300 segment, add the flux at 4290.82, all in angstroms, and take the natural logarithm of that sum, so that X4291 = 2.24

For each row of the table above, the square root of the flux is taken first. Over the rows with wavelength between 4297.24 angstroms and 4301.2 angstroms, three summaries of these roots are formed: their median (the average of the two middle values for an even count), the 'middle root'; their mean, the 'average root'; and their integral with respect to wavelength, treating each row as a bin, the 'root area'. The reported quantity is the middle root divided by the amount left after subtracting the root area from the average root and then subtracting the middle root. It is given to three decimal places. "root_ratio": -0.251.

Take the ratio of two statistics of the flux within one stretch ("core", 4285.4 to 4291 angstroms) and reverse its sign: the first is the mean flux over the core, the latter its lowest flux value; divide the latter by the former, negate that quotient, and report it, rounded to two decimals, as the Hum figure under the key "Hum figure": -0.88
